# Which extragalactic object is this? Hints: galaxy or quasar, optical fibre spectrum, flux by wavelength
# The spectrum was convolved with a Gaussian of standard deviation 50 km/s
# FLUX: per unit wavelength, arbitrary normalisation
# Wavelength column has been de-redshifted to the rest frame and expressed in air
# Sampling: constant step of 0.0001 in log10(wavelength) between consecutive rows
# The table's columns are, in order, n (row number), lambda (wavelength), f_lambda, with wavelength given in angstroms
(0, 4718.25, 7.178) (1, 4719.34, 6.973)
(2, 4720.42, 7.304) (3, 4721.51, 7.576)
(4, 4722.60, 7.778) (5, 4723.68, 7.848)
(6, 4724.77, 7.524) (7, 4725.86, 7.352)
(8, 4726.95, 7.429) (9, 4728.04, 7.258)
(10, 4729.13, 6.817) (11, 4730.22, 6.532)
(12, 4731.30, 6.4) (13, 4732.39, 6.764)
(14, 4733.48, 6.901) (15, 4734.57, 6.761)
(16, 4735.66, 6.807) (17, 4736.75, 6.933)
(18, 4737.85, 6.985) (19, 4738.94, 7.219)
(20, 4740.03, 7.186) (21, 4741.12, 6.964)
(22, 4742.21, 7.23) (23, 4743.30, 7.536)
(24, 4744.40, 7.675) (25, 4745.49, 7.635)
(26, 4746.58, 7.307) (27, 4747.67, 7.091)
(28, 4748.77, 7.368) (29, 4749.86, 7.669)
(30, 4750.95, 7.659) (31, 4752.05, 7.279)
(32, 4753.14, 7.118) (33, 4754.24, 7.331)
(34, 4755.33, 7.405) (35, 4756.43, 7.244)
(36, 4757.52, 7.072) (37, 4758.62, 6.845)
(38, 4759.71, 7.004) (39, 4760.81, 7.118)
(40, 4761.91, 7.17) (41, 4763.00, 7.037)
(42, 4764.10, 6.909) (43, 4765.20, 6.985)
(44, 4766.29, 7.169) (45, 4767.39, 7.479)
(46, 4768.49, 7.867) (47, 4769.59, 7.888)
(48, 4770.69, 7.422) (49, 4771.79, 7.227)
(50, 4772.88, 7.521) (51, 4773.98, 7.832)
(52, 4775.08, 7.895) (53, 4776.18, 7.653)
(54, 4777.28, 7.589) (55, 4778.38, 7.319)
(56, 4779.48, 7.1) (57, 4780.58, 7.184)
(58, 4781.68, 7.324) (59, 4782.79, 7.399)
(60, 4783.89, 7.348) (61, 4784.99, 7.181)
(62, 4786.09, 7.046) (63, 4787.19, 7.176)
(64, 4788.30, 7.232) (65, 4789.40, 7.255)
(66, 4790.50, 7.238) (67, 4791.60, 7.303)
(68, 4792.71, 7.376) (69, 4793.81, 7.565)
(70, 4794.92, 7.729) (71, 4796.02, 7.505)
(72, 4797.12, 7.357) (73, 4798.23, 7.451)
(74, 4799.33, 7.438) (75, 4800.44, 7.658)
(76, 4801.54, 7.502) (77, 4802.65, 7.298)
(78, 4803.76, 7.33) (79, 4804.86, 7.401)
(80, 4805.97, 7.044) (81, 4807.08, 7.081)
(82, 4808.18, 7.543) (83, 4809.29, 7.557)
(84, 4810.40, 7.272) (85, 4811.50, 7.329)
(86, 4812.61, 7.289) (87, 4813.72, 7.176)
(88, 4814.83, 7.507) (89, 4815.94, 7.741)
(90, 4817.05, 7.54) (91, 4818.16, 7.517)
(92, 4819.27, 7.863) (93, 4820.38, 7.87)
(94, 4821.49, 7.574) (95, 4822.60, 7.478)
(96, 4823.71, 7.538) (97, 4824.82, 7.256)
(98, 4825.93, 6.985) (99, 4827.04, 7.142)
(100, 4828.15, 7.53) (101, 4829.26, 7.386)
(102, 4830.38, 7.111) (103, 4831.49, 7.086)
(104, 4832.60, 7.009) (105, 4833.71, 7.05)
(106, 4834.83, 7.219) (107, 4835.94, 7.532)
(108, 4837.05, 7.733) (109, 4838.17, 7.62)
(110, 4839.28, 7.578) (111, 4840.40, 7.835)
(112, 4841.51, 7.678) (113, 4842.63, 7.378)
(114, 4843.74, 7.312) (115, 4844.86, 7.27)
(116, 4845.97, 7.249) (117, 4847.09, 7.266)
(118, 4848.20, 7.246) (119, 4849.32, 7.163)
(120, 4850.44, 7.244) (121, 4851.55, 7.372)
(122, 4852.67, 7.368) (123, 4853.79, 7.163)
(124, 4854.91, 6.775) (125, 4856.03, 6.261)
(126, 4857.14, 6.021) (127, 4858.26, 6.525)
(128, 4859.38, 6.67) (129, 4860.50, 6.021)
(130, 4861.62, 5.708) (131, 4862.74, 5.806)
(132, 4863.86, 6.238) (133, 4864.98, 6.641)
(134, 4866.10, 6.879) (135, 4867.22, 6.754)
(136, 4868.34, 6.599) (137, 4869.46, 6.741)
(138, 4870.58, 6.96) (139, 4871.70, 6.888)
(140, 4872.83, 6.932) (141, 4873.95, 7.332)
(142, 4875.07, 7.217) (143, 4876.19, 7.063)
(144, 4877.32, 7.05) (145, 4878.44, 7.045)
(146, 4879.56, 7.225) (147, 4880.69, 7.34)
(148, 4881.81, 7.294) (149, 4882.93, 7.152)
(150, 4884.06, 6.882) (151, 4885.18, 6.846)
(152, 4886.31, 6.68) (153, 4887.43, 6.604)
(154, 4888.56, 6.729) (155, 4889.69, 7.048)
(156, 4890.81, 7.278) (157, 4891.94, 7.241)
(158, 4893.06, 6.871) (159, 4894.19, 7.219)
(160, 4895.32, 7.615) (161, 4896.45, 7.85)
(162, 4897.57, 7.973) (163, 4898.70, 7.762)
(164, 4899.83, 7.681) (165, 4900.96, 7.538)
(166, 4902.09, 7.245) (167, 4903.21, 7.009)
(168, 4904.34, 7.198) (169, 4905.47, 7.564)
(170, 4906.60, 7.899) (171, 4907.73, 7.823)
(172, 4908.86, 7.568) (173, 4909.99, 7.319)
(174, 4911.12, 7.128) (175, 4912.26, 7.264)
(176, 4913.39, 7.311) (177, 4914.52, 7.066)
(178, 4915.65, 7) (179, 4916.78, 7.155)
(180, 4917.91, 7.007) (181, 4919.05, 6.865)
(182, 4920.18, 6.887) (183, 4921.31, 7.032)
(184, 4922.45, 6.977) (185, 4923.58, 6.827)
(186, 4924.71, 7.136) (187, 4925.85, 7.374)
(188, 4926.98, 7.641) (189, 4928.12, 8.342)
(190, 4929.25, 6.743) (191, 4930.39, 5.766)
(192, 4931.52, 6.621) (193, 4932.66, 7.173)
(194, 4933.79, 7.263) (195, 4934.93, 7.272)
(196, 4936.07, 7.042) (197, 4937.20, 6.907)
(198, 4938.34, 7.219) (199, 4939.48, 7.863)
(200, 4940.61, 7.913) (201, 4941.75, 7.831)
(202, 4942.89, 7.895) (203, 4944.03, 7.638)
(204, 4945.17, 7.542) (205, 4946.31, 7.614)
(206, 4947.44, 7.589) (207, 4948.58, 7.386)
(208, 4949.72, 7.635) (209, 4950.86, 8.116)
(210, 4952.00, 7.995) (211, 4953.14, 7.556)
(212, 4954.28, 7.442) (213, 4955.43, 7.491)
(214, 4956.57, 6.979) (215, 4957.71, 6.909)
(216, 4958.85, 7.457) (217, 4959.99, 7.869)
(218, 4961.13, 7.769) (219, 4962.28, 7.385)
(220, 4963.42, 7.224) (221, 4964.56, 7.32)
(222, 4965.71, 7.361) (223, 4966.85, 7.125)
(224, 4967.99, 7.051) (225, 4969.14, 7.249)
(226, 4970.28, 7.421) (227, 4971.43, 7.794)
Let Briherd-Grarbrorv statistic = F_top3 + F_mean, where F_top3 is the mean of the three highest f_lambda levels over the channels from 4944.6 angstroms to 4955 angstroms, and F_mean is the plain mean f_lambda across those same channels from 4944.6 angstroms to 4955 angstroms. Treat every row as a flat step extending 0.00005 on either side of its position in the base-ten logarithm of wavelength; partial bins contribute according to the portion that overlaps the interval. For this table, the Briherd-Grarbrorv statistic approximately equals 15.6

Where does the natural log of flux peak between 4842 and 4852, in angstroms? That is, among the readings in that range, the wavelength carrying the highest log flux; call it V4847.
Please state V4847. 4842.63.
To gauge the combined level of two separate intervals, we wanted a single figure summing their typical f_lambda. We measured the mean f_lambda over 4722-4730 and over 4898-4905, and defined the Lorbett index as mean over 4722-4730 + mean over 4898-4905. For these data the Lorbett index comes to 14.8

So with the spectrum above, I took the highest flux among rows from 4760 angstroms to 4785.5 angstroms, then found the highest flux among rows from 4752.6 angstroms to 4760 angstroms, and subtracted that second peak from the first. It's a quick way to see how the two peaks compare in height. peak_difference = 0.49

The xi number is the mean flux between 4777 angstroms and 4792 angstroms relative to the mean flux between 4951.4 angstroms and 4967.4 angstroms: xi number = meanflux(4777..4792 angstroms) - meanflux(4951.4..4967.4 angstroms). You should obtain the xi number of -0.16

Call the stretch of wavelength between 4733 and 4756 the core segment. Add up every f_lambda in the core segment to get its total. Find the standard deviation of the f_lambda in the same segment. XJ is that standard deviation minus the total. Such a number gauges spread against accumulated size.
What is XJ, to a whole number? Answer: -152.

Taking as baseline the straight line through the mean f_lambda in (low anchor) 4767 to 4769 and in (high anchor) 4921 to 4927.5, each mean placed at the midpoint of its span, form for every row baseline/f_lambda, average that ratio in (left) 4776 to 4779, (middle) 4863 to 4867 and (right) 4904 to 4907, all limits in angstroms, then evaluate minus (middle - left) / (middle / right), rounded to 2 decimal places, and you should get -0.09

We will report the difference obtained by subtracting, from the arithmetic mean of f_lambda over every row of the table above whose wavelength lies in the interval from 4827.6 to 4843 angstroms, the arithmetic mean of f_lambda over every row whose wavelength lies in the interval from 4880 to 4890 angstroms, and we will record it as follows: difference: 0.5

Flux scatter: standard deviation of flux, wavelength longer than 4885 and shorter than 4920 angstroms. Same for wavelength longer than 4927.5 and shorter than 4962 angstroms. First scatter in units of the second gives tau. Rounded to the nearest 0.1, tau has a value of 0.7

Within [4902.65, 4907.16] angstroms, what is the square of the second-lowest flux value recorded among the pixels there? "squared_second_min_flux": 52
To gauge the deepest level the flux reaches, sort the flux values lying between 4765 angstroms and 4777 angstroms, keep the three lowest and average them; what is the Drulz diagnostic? 7.13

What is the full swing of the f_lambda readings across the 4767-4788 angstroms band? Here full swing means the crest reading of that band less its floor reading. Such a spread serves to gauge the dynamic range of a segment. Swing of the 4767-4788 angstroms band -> 0.85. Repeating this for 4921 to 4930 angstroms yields 1.60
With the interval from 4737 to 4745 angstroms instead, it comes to 0.71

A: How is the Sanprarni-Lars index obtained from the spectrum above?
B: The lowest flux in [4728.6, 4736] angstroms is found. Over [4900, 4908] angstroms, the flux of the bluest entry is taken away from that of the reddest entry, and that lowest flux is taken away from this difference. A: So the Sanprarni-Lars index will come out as -6.1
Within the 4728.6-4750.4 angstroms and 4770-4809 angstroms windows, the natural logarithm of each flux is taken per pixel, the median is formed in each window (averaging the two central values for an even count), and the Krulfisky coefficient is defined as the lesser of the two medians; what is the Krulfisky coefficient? 1.951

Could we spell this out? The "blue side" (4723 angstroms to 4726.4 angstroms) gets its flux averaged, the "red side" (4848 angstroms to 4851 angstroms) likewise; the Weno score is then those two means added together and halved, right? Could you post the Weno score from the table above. 7.40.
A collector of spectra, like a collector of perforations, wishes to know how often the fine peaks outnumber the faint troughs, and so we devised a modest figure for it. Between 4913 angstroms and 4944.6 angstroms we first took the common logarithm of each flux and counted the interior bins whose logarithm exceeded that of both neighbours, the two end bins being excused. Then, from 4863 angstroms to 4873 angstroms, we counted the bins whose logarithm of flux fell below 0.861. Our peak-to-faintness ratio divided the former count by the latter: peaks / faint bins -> 0.67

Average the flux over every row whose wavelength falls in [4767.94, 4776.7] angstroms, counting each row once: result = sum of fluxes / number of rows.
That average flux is 7.7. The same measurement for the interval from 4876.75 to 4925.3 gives 7.2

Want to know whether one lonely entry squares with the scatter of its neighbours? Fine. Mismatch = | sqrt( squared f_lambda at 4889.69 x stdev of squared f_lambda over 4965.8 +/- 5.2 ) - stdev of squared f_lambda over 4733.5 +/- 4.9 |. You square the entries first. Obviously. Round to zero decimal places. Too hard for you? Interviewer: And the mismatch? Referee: 10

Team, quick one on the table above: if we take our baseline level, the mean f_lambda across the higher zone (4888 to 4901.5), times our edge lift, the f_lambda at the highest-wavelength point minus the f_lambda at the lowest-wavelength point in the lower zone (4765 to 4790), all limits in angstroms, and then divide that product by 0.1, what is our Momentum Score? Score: 20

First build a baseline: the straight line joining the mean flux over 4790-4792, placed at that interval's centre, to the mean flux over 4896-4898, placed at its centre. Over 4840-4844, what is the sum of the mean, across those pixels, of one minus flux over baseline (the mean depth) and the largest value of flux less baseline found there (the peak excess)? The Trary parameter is 0.3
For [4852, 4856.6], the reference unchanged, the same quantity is -0.2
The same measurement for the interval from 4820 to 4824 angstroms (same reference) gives 0.4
